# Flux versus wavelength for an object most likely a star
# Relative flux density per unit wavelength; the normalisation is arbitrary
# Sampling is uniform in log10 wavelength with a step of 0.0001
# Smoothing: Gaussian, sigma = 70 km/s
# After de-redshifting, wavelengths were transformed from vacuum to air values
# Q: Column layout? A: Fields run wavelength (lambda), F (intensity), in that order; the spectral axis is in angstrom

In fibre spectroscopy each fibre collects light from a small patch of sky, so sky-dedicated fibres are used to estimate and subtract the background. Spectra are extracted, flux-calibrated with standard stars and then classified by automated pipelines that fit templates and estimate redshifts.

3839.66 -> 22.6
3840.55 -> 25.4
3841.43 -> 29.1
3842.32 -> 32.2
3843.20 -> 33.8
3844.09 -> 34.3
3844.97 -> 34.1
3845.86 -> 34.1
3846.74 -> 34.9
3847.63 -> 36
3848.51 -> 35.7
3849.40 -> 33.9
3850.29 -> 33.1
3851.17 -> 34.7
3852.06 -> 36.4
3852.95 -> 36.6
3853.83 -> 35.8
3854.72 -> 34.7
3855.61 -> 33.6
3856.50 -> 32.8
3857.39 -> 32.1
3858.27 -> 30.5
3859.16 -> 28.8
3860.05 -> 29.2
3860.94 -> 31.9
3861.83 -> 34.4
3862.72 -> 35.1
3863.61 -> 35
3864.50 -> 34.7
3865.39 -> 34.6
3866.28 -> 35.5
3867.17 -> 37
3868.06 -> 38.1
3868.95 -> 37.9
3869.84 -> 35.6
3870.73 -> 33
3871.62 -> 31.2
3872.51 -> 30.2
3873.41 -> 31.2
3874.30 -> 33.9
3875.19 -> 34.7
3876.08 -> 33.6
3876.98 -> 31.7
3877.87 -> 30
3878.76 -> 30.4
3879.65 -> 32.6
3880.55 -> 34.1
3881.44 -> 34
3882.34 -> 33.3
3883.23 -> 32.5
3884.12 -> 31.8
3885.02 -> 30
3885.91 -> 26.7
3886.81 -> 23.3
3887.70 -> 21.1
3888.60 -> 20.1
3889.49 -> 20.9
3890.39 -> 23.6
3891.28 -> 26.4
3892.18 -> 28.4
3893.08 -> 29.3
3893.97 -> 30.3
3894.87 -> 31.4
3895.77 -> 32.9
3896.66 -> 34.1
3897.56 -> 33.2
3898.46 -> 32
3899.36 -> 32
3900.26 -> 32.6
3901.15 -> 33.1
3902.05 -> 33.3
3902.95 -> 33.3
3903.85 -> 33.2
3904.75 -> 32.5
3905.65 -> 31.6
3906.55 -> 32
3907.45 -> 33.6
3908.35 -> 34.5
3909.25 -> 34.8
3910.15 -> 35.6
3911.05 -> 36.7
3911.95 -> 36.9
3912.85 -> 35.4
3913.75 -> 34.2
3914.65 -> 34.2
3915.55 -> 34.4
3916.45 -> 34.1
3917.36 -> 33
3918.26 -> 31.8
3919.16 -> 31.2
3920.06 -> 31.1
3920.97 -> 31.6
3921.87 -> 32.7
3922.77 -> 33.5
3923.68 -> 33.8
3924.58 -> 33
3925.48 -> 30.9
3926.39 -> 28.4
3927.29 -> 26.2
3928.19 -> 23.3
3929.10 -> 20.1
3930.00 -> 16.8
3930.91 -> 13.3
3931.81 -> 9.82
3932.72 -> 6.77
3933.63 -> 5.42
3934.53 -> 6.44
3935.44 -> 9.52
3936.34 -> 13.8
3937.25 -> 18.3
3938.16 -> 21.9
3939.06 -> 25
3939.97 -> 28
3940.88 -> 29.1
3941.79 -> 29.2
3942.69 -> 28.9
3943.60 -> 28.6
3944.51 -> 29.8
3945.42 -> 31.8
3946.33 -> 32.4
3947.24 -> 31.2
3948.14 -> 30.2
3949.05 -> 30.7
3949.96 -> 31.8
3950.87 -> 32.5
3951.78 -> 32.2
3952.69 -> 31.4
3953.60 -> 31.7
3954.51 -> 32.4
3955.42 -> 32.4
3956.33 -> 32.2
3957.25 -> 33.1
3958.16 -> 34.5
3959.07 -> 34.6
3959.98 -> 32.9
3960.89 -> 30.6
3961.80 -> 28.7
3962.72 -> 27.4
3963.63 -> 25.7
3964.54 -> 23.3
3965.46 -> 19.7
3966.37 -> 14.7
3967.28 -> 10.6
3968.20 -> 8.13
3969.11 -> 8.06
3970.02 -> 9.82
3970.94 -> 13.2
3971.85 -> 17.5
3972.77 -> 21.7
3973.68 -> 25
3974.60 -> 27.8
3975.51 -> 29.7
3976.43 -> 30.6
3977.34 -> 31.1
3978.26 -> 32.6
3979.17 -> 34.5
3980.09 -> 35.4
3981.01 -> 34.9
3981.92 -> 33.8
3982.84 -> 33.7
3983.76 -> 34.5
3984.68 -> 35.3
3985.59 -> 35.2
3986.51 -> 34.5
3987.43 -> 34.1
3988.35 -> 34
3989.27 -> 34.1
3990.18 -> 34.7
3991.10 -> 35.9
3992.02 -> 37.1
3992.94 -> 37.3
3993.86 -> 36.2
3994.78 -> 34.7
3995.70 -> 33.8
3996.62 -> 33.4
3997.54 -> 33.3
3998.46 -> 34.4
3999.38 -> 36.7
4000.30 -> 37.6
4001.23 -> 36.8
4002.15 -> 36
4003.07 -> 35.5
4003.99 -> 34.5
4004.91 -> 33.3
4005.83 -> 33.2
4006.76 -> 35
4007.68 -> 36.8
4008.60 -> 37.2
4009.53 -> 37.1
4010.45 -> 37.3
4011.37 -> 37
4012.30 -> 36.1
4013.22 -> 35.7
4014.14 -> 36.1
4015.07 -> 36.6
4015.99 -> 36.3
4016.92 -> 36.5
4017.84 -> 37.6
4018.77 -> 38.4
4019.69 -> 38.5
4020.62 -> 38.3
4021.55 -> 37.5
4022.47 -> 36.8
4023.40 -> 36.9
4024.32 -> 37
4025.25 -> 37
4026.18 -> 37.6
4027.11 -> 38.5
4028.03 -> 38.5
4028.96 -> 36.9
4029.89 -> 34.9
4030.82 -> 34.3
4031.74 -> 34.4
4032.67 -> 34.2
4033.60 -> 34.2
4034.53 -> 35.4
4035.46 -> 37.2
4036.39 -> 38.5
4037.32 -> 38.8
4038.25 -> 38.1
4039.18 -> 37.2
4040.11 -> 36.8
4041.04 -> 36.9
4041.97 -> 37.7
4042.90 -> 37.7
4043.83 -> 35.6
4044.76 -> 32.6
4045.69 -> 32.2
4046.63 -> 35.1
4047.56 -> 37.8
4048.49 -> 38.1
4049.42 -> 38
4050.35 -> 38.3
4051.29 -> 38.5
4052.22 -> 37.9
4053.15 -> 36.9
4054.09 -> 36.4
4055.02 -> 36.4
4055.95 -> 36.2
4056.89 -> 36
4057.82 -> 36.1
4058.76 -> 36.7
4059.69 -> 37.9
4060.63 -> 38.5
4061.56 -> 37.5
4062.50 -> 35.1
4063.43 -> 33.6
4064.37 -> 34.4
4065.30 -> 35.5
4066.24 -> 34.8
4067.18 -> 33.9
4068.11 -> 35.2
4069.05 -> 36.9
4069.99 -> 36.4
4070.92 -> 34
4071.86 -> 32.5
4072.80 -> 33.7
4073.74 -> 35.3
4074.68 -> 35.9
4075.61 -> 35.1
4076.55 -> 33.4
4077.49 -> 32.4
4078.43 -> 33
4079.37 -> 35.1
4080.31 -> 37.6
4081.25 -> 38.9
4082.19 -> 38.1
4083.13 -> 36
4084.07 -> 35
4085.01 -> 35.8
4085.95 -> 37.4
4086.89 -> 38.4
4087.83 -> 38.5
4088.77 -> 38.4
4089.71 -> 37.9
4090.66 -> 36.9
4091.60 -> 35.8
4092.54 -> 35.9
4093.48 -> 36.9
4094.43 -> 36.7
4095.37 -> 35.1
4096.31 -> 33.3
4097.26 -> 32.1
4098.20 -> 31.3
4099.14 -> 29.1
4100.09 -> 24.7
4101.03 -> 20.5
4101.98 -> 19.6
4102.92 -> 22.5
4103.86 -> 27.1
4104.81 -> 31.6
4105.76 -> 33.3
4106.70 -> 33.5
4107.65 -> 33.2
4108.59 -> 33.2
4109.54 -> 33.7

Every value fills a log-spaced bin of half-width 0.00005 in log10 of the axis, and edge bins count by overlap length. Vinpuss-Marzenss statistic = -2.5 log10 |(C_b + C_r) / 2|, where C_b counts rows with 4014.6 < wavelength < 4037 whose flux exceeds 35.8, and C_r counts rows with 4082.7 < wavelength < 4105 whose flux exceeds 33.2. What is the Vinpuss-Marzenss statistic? -3.0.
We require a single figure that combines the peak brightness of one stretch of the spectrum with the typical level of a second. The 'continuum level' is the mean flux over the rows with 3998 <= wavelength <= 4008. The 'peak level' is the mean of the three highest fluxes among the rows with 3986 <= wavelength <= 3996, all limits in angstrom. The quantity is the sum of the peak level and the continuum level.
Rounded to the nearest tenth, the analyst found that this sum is 72.3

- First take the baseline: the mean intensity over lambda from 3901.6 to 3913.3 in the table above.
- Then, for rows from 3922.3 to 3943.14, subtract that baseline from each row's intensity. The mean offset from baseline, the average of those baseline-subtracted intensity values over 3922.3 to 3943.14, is -13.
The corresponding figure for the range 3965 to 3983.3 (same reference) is -10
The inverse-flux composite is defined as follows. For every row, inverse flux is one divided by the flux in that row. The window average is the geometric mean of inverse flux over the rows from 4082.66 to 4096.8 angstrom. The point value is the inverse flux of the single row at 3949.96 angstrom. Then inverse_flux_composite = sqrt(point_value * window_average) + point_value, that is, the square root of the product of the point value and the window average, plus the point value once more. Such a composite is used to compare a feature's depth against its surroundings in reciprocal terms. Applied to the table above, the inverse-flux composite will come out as 0.061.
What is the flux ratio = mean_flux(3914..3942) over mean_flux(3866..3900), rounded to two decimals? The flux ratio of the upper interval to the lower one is 0.79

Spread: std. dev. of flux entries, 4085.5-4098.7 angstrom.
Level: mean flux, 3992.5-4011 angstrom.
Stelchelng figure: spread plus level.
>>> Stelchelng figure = 37.8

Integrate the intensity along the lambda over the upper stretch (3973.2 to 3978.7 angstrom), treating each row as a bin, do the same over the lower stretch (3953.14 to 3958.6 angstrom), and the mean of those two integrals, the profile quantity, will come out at 170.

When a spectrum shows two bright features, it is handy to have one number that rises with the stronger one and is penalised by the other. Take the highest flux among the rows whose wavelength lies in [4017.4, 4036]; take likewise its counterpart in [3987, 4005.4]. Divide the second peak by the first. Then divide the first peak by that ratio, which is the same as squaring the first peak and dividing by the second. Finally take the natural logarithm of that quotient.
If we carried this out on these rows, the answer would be 3.67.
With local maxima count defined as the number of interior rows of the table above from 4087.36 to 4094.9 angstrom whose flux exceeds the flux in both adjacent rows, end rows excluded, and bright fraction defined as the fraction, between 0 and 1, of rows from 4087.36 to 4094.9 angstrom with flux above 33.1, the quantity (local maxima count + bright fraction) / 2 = 1.00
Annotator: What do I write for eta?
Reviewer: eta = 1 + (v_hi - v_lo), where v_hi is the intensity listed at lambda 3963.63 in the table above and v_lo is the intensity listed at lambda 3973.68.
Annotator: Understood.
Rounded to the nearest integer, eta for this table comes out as 2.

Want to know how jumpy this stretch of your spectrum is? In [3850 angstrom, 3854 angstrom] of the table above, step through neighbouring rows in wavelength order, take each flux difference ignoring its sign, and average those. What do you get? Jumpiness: 1.1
